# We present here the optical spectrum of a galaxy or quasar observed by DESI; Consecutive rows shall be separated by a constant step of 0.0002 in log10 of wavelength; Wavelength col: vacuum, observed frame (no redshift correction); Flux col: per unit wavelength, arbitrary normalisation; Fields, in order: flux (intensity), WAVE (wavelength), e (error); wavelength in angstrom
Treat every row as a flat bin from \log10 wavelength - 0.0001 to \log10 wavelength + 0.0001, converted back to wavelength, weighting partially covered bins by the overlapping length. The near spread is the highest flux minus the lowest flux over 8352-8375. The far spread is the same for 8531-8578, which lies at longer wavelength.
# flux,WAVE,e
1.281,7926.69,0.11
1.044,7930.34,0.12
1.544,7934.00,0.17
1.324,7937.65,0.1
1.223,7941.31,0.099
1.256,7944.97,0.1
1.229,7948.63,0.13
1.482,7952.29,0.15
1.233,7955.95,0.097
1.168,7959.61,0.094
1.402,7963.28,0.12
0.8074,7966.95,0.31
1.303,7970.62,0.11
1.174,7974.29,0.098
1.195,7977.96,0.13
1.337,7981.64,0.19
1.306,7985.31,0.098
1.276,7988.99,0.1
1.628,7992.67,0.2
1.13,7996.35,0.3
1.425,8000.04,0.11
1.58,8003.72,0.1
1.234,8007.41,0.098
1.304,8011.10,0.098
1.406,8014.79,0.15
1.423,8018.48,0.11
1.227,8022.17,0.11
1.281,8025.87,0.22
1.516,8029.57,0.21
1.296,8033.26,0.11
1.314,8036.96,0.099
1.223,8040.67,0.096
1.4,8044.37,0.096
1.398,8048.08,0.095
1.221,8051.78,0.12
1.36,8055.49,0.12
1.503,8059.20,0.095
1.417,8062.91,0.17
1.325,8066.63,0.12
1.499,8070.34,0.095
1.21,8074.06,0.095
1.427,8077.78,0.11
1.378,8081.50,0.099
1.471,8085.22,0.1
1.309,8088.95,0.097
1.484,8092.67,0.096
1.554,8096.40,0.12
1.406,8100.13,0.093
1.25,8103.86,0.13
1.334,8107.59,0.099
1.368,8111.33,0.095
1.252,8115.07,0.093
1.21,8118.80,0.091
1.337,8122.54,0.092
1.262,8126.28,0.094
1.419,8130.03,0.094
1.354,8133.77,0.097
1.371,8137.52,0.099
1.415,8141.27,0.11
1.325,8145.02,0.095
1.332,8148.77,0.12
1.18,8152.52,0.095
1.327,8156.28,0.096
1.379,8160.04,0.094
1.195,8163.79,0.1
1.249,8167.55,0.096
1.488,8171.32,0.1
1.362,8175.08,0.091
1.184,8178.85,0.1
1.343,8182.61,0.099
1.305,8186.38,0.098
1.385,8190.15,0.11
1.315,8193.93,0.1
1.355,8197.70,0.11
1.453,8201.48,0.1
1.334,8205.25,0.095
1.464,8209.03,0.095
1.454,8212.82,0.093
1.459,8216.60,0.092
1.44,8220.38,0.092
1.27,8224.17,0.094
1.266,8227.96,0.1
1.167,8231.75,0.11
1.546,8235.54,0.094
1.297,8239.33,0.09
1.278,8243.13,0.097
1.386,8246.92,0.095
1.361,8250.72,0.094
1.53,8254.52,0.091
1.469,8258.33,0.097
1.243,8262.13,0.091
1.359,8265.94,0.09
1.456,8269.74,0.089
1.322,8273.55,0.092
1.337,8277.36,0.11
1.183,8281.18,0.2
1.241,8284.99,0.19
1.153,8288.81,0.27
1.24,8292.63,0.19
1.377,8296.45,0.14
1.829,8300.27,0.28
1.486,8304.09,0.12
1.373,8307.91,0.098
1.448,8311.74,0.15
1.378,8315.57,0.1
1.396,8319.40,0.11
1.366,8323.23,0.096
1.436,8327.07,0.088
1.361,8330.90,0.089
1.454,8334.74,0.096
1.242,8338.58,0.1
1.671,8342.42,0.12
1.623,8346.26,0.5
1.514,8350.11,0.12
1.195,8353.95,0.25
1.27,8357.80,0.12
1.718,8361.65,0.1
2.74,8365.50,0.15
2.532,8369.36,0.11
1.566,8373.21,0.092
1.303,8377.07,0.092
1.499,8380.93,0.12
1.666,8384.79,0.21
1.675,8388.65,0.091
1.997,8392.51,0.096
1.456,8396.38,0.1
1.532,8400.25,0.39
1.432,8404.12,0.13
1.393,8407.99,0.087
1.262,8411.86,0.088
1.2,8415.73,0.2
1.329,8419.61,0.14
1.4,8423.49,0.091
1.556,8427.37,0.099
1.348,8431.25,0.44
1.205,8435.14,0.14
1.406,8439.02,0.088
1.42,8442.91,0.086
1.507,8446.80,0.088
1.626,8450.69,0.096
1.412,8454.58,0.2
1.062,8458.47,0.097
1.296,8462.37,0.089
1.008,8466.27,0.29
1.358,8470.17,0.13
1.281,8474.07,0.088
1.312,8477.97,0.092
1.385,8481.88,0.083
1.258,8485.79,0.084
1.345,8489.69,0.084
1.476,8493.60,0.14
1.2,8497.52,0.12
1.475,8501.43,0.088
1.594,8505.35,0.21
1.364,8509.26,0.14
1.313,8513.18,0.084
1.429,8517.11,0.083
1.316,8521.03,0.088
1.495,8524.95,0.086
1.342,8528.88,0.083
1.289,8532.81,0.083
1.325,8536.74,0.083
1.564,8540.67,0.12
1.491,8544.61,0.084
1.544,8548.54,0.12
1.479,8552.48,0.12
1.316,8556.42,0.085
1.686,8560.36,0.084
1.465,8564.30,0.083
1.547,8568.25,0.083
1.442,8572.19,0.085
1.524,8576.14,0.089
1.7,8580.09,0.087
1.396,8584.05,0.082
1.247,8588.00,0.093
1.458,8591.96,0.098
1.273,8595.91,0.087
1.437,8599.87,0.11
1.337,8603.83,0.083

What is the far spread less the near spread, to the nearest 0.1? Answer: -1.1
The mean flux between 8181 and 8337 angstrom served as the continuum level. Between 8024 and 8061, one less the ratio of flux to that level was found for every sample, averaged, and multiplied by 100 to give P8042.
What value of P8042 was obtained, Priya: 1.6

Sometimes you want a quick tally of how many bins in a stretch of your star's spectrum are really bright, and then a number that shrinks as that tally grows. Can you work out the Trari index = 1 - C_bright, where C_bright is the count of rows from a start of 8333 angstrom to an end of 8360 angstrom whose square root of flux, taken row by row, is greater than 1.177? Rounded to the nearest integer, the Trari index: -3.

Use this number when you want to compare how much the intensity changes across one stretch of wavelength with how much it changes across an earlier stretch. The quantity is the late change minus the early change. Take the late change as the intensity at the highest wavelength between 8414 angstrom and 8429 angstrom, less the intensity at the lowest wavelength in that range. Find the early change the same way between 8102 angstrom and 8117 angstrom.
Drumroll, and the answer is 0.35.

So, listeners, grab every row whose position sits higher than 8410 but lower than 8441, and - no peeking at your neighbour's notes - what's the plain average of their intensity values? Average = 1.34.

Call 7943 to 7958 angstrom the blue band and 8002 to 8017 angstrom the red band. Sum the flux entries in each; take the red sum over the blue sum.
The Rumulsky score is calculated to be 1.06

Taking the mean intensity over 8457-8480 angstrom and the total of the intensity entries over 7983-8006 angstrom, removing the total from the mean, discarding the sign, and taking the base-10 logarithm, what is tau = 0.85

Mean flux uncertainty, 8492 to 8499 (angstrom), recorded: 0.130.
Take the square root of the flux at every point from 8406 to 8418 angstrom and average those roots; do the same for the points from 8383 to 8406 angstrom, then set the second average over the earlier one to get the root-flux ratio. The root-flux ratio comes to 1.12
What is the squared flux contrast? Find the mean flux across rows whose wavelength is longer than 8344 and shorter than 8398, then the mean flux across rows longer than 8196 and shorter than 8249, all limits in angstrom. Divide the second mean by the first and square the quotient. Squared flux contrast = 0.65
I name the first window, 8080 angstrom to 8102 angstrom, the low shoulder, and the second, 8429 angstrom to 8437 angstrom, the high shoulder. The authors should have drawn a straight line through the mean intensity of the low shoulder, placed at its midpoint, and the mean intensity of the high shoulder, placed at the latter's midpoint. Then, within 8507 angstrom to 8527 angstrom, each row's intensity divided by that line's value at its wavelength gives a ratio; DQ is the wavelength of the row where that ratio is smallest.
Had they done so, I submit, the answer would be 8513.18 angstrom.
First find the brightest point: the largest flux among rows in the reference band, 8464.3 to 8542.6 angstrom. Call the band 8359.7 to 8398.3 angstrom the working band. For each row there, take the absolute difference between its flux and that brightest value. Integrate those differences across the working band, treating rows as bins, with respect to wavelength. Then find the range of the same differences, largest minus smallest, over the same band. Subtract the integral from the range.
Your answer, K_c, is -12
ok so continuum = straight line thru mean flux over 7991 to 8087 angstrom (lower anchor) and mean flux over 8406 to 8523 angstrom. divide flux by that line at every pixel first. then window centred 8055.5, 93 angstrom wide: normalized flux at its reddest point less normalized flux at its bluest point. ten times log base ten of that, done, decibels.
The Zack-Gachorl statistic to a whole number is -11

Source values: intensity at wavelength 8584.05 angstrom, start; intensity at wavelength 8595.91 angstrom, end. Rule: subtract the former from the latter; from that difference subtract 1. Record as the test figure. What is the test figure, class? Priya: -1.12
